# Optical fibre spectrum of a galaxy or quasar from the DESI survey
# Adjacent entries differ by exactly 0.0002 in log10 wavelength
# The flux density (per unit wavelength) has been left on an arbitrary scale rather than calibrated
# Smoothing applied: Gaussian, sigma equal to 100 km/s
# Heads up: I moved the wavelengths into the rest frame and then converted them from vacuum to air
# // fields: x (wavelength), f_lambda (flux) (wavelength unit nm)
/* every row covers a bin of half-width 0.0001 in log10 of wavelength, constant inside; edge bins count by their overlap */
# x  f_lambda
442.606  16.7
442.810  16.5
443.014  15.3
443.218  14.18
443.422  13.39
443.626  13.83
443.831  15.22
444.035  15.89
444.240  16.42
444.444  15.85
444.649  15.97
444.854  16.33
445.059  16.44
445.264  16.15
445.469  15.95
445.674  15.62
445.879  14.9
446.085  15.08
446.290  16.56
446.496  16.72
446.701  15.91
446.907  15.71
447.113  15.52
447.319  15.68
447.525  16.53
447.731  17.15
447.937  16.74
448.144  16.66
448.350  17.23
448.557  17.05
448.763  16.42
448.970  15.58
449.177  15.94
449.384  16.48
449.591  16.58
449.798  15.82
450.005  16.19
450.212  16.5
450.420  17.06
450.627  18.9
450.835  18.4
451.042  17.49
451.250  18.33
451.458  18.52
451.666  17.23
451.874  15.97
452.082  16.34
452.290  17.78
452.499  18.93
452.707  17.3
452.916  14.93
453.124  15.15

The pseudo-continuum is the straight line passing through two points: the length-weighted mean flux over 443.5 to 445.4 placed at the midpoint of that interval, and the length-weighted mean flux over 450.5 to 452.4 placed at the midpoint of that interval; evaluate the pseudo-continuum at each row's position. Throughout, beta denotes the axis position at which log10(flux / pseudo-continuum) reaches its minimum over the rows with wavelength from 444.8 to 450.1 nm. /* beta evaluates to 448.970 nm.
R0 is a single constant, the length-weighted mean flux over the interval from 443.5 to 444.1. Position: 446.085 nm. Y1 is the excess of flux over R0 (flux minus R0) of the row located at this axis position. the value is 0.22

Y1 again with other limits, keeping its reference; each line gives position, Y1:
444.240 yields 1.56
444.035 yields 1.03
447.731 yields 2.29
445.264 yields 1.29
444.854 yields 1.47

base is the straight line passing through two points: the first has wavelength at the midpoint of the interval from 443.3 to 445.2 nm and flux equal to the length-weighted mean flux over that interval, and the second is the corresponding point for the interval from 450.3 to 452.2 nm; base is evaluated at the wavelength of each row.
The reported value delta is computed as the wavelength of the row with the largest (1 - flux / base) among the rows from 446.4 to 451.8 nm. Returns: 448.970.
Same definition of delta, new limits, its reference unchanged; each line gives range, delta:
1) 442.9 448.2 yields 443.422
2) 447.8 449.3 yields 448.970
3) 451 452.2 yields 451.874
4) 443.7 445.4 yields 443.831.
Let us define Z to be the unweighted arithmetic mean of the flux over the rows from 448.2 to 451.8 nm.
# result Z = 17.0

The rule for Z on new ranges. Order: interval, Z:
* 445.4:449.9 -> 16.2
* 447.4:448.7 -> 16.9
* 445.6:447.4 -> 15.7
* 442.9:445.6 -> 15.5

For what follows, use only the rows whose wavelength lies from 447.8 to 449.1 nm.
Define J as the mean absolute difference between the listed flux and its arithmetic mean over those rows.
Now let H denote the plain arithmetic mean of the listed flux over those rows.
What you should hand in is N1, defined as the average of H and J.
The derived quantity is 8.51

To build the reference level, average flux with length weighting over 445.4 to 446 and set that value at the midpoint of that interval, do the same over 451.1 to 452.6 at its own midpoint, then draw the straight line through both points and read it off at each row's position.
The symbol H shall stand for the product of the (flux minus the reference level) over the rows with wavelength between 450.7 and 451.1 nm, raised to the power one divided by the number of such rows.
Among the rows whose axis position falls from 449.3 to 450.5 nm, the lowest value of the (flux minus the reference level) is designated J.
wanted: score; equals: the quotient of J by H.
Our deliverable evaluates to -2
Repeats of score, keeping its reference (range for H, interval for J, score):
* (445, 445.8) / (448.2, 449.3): -2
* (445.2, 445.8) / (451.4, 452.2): -4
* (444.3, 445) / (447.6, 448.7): 0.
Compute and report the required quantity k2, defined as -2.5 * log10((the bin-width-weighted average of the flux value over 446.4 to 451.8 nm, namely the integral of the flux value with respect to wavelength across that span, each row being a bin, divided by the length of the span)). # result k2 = -3.06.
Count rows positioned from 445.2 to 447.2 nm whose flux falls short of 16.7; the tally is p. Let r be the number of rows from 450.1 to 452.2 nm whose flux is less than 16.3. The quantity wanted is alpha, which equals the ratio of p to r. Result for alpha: 9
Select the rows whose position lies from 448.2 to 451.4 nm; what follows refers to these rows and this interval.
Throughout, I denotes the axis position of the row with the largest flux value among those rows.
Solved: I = 450.627 nm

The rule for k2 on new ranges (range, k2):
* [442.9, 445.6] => -2.97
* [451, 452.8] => -3.11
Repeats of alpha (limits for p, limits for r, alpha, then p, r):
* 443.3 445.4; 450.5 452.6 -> 10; 10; 1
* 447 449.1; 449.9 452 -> 3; 6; 2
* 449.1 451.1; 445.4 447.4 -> 1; 6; 8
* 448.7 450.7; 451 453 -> 4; 8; 2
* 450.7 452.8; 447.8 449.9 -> 1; 2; 3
